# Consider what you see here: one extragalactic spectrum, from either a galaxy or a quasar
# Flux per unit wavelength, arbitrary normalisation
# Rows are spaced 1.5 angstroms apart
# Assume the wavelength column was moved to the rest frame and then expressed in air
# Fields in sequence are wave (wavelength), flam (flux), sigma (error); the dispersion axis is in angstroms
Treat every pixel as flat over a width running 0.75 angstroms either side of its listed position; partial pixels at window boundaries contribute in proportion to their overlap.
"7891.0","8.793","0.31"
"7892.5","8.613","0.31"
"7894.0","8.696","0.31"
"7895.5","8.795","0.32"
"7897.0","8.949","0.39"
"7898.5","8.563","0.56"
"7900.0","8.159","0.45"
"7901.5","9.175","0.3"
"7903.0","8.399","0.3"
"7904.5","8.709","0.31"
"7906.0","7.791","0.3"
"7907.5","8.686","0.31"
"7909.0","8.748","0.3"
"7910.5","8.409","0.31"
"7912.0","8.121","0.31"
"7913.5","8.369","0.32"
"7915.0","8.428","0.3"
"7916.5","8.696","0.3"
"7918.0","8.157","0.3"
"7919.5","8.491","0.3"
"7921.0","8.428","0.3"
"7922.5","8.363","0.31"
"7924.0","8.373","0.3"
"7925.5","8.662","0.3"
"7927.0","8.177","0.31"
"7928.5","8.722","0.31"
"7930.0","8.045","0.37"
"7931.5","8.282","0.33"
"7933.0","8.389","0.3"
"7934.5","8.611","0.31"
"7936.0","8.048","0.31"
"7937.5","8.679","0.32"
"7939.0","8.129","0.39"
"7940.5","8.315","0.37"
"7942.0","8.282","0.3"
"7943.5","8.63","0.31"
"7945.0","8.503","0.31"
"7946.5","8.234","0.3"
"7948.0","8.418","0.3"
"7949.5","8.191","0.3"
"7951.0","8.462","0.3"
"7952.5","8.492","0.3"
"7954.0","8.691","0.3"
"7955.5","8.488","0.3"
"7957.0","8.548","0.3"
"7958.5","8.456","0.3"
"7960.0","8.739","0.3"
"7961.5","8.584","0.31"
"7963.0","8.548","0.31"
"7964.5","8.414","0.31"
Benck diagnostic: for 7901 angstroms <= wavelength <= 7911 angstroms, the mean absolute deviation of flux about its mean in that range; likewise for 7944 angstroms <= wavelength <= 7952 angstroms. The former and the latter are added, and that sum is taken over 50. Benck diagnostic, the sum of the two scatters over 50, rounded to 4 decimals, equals 0.0086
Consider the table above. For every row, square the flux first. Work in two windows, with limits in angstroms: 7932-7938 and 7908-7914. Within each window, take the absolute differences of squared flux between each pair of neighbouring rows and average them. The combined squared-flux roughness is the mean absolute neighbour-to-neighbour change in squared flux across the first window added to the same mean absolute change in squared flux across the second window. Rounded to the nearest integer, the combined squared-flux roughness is 13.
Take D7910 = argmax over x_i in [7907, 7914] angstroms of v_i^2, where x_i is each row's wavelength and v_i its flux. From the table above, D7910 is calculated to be 7909.0 angstroms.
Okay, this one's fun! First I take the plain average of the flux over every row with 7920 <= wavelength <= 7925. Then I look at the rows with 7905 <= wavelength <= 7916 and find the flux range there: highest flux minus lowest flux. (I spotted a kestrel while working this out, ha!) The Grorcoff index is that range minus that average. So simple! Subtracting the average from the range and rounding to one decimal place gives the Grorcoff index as -7.4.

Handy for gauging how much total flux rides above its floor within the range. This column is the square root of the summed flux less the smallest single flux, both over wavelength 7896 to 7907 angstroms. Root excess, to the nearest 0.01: 7.21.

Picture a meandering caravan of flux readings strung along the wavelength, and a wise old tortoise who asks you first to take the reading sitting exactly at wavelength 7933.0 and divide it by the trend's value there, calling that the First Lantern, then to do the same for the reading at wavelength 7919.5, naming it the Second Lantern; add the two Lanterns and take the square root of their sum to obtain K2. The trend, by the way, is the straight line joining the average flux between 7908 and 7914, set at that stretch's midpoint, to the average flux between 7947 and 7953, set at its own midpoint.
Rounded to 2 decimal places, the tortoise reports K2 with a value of 1.42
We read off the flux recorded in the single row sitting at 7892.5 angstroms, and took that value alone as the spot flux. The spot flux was 8.613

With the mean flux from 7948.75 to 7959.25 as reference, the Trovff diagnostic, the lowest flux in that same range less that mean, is -0.28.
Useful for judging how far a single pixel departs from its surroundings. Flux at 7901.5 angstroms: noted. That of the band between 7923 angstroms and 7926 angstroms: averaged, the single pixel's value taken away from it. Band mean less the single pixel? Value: -0.7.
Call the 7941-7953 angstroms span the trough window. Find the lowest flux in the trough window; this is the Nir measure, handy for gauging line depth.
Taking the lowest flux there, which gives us 8.191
